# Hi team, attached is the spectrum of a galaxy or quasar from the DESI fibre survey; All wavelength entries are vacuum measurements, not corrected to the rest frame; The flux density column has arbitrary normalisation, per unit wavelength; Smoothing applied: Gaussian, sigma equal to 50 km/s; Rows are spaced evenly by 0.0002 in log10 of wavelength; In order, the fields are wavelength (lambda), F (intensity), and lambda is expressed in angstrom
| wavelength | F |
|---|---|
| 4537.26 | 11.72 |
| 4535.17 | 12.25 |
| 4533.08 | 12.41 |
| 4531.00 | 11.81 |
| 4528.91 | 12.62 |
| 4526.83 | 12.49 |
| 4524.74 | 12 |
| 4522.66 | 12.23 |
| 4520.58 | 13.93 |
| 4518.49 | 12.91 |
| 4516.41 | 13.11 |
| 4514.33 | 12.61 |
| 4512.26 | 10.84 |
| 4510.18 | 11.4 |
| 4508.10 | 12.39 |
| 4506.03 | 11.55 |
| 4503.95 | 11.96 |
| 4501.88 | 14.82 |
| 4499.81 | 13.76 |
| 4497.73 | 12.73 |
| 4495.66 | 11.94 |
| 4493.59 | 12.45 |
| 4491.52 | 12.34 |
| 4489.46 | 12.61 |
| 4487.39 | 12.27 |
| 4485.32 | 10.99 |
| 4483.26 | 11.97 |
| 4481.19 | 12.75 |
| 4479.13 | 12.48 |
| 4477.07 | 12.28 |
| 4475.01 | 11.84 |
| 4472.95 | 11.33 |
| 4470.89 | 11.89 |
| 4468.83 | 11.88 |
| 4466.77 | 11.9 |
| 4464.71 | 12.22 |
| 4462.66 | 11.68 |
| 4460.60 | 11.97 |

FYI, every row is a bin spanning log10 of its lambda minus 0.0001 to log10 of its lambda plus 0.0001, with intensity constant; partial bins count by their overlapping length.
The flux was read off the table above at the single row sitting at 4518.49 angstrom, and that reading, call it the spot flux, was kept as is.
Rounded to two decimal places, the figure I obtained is 12.91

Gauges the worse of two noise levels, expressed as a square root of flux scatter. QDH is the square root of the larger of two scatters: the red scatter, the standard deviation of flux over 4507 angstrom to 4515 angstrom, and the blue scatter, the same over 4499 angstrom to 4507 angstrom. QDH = 1.2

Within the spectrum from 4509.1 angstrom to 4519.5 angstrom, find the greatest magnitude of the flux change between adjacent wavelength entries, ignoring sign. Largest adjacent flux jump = 1.77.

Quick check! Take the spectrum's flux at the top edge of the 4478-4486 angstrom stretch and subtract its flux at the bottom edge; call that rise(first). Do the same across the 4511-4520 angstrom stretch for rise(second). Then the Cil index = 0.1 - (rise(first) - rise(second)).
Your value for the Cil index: 3.7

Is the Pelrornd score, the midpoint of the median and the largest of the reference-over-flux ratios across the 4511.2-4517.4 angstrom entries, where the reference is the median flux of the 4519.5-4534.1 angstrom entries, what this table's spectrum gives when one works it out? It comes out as 1.064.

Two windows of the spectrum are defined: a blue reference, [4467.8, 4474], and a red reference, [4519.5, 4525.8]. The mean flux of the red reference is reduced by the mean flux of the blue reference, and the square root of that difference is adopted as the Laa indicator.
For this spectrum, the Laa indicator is 1.0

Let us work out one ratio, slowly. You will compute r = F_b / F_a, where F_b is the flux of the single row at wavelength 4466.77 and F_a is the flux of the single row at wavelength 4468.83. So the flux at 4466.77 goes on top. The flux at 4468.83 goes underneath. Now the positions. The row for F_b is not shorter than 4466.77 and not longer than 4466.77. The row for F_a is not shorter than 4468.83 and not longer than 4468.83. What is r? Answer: 1.00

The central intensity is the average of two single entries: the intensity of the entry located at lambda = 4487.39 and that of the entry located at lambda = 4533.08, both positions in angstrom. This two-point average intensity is 12.34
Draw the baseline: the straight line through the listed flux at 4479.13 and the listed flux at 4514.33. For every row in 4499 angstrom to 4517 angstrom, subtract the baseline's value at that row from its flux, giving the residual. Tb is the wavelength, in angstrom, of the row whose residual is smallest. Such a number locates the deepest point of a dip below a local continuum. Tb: 4512.26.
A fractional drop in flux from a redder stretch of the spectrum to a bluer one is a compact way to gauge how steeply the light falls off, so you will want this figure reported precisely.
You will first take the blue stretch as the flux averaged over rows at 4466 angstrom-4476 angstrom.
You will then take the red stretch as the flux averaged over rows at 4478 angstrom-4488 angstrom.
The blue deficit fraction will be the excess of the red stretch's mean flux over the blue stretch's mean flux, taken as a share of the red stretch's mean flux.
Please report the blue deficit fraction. 0.03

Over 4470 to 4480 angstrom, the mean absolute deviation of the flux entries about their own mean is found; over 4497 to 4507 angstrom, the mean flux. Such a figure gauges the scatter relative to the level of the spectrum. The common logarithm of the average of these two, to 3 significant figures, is 0.823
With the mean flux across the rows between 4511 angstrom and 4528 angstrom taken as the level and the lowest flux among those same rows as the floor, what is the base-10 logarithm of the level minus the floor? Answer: 0.22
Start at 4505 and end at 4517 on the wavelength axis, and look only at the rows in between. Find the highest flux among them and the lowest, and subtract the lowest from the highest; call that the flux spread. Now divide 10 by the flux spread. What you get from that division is 4.4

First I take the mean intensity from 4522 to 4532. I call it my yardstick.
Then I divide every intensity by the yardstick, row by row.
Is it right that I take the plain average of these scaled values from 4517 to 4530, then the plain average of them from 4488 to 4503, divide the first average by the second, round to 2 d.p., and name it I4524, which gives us 0.98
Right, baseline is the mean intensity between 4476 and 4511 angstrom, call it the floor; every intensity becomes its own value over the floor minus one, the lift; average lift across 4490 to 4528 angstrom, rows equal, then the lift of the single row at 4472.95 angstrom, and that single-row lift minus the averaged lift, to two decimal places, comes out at -0.10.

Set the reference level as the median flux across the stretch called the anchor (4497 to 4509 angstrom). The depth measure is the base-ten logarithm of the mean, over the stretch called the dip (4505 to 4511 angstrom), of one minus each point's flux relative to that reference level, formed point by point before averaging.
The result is -1.21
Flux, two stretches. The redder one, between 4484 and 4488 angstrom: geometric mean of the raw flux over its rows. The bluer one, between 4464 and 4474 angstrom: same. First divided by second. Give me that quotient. 0.98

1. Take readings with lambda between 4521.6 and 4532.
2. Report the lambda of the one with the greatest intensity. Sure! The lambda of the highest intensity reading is 4528.91 angstrom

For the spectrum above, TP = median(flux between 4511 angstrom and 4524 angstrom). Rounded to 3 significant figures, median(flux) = 12.8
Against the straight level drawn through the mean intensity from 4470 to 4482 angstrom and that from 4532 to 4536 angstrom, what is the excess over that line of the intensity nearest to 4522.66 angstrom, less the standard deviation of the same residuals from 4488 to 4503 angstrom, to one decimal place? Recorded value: -1.0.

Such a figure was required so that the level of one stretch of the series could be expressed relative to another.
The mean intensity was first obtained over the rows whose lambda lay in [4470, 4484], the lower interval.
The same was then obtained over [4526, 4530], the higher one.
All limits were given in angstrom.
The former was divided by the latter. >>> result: 0.962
